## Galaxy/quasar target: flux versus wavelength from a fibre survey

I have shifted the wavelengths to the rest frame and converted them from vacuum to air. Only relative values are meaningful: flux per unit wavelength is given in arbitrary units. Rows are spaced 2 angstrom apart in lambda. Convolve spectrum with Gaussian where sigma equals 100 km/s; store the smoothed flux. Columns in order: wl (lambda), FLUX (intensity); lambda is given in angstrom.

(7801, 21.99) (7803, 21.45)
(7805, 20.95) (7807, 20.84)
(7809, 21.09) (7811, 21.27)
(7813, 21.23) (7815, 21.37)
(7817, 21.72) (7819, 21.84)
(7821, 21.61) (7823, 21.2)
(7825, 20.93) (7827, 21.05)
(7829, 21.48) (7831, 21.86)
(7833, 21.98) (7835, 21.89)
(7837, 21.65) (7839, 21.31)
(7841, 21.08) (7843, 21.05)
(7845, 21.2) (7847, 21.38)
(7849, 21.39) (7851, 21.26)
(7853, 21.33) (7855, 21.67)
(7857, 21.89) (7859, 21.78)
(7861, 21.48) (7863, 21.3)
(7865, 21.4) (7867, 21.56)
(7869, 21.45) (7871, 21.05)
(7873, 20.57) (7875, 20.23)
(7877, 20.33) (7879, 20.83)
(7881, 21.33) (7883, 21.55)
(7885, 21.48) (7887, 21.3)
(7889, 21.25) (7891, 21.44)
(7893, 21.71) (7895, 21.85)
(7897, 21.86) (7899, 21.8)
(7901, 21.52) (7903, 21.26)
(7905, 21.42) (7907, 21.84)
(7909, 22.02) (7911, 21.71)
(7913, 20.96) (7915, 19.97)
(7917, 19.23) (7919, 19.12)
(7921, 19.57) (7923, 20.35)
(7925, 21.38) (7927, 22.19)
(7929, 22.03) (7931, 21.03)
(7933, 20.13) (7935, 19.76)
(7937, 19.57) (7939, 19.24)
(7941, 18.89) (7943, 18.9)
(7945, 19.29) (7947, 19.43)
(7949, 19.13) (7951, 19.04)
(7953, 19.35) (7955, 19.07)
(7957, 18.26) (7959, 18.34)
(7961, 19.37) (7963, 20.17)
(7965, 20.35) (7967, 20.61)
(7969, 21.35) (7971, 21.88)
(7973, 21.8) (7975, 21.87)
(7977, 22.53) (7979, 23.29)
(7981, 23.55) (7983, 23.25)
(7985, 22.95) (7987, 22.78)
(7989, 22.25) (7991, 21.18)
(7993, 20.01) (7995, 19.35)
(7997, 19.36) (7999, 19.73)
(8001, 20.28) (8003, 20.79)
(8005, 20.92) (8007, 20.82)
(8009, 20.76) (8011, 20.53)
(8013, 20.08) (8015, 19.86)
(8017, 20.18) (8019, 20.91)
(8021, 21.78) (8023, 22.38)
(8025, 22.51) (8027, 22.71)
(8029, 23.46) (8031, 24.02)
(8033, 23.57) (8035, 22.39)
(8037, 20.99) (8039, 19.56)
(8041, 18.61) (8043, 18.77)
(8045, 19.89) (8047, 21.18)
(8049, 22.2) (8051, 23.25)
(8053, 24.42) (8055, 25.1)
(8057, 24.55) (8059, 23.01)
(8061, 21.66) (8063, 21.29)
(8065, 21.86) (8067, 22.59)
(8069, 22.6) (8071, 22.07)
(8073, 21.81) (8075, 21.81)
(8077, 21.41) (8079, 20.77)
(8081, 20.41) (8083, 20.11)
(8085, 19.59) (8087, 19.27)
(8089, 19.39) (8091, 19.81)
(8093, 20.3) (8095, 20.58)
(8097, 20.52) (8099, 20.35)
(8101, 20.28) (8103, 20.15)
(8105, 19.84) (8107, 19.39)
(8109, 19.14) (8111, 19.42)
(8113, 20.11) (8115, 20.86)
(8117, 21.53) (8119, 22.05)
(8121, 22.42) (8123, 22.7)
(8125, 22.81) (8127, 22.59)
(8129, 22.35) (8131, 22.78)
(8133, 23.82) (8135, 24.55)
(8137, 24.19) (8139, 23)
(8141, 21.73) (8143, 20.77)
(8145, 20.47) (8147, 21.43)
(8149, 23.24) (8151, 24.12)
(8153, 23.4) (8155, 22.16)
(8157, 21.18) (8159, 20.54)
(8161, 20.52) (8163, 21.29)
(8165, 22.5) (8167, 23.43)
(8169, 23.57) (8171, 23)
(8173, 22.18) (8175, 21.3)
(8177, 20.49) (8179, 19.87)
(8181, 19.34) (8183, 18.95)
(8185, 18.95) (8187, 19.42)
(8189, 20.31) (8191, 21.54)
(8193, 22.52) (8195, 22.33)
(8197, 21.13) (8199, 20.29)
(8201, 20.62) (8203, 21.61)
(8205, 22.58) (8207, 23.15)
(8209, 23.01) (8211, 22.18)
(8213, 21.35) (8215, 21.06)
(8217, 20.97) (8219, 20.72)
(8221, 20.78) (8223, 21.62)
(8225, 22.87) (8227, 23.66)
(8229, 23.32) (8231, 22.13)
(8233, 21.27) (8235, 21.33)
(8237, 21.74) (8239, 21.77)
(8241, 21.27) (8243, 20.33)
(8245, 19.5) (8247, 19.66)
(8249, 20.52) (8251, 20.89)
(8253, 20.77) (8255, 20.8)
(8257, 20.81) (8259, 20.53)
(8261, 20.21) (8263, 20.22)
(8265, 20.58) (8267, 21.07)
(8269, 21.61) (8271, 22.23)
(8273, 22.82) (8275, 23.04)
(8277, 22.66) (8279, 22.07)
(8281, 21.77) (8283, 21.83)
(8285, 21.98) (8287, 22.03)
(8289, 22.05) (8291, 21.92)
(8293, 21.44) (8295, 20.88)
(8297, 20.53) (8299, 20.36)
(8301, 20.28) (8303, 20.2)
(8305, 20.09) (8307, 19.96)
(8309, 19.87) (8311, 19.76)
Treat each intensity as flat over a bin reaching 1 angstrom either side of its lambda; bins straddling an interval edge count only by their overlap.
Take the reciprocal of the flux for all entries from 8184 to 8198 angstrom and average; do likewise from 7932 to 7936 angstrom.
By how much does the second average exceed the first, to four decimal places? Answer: 0.0021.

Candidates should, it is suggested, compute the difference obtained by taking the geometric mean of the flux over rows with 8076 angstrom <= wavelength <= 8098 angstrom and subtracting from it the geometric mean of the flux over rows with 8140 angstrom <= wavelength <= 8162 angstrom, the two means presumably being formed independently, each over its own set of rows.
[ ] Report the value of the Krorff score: -1.6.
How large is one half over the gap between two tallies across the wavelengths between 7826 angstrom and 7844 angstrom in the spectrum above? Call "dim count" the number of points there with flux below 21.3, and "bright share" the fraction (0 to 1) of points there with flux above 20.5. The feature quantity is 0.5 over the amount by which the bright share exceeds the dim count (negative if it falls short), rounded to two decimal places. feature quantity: -0.25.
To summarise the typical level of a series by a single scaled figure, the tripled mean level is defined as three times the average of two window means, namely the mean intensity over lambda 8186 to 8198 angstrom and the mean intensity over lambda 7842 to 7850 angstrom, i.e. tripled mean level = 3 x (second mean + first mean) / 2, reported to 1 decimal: 63.7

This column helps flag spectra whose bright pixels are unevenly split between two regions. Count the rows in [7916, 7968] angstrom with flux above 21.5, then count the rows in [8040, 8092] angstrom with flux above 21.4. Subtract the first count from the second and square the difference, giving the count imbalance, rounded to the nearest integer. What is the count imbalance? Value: 144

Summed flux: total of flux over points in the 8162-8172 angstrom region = 114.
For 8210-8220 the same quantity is 106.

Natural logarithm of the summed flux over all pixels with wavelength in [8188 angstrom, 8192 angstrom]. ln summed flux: 3.73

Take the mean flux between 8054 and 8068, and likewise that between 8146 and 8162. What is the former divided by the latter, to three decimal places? 1.036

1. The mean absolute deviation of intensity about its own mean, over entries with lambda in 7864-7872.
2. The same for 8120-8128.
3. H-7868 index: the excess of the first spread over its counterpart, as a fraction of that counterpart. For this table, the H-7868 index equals 0.26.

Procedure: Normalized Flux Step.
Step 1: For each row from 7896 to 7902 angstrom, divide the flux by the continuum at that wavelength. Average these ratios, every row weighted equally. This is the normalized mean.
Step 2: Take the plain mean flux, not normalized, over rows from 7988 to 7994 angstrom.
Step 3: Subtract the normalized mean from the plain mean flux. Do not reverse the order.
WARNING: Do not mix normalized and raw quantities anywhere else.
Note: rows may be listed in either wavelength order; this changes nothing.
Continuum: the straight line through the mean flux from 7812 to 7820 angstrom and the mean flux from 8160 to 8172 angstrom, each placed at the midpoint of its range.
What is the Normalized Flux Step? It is 20.1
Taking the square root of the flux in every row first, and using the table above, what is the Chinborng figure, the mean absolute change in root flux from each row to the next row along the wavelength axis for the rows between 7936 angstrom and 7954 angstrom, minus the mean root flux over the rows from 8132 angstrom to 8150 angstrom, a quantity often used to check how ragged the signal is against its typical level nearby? -4.72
